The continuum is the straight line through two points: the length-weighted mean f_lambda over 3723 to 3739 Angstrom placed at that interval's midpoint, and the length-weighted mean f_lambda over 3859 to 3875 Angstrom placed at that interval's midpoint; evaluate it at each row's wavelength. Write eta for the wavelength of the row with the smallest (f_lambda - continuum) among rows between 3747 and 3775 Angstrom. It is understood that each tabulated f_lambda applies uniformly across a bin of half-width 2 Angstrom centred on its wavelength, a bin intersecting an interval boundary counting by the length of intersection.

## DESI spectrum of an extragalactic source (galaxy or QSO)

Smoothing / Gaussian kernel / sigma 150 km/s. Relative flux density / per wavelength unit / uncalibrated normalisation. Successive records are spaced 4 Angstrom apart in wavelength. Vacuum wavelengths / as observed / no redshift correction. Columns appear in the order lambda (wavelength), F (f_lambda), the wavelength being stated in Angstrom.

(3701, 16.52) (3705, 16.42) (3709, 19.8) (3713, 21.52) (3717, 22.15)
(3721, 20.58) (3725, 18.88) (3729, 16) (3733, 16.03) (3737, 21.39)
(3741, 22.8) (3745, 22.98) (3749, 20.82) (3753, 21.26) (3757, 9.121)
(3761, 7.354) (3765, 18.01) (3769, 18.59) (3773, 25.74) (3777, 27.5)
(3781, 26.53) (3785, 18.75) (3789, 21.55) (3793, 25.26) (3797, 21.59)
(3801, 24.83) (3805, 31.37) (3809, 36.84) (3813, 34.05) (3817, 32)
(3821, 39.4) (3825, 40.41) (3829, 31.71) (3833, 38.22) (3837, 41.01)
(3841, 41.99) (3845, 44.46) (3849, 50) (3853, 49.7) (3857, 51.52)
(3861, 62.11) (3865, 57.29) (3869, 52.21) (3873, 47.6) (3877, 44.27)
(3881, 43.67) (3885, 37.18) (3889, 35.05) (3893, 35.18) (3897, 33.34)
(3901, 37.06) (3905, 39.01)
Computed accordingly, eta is 3761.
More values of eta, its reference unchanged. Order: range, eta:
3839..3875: 3873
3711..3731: 3729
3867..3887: 3885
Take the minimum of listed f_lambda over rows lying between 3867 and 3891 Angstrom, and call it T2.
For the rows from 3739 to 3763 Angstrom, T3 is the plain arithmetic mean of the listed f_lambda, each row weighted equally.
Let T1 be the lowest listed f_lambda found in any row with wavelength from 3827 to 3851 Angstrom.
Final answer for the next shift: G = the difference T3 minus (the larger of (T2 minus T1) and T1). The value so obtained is -14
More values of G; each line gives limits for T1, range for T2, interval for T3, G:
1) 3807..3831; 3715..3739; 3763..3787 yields -9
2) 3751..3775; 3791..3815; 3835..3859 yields 32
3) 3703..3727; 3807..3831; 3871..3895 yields 24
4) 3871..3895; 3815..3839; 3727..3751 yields -15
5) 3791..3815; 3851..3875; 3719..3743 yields -7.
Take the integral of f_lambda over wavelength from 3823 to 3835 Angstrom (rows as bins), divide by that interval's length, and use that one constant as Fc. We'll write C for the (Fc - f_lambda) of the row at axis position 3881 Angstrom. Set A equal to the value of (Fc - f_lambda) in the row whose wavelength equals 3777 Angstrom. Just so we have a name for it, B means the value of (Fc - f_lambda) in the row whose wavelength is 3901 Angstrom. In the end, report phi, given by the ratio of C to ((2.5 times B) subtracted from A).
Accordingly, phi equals -0.7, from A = 9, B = 0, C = -7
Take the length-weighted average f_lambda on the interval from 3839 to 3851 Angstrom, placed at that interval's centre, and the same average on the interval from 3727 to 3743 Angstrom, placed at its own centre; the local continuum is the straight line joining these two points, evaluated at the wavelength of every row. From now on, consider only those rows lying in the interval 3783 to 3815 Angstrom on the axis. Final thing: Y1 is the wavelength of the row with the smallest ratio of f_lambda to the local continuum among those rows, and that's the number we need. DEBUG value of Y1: 3785 Angstrom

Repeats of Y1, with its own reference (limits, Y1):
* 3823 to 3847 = 3829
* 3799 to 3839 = 3801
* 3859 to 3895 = 3893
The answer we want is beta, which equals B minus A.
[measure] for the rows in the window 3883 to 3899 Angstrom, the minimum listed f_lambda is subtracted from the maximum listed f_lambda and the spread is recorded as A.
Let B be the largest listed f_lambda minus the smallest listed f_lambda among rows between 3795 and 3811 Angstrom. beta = 11.4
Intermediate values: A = 4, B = 15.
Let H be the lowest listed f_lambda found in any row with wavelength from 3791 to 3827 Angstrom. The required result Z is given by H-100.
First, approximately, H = 21.59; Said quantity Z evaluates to -78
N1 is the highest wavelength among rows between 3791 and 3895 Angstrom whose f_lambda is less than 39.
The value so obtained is 3893 Angstrom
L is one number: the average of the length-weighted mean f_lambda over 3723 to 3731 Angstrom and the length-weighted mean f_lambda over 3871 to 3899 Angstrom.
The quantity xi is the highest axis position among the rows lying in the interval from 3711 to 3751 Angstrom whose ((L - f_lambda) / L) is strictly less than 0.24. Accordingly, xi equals 3745 Angstrom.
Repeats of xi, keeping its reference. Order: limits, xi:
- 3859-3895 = 3893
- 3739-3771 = 3745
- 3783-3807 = 3805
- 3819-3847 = 3845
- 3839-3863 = 3861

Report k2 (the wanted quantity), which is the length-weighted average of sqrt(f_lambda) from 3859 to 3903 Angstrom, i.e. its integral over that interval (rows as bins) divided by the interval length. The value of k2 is 6.6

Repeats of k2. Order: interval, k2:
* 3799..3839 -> 5.9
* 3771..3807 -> 5.0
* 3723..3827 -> 4.8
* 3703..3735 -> 4.3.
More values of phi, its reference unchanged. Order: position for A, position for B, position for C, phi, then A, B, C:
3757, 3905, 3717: 0.4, 28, -2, 15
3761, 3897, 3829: 0.2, 29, 3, 5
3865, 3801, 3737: -0.3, -21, 12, 15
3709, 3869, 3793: 0.2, 17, -15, 12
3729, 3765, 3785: -0.7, 21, 19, 18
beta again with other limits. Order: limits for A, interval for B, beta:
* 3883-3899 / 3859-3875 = 10.7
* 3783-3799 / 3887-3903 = -2.8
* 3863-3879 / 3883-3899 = -9.2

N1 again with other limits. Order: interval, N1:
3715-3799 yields 3797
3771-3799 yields 3797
